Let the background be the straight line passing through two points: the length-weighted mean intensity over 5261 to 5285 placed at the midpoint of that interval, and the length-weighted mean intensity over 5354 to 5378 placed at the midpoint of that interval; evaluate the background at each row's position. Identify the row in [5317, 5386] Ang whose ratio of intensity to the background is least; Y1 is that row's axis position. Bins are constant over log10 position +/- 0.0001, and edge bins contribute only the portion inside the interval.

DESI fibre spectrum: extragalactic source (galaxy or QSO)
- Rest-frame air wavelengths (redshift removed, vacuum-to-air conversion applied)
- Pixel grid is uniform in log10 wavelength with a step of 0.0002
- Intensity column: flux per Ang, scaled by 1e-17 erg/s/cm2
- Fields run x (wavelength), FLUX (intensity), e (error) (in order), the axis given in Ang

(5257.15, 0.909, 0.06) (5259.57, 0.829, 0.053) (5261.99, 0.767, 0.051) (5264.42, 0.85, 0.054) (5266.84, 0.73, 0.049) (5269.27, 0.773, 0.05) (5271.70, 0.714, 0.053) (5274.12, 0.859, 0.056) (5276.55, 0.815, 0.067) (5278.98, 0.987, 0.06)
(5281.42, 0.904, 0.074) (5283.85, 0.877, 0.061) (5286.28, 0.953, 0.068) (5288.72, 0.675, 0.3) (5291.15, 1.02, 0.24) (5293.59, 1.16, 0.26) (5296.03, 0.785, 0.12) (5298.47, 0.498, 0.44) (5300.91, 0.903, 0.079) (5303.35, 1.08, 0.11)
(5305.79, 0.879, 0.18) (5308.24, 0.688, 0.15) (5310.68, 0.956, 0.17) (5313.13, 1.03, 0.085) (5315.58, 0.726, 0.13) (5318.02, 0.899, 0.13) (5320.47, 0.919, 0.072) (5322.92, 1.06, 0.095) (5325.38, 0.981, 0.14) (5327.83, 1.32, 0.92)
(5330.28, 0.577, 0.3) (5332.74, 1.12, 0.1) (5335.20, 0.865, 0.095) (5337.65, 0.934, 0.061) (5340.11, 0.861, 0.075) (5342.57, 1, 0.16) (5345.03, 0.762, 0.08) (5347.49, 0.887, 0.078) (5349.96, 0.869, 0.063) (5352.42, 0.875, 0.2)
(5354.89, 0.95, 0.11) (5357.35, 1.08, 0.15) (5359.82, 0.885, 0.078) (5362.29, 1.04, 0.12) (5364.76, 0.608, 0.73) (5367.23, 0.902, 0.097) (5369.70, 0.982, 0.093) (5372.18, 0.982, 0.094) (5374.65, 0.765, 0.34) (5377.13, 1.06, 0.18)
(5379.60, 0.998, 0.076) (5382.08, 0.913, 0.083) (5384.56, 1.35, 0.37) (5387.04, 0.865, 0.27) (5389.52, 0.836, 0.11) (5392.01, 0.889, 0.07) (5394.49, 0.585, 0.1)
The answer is 5330.28 Ang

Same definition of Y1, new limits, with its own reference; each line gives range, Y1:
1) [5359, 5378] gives 5364.76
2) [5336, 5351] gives 5345.03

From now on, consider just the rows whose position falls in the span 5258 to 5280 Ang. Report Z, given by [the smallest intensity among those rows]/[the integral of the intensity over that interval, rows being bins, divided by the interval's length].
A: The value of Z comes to 0.88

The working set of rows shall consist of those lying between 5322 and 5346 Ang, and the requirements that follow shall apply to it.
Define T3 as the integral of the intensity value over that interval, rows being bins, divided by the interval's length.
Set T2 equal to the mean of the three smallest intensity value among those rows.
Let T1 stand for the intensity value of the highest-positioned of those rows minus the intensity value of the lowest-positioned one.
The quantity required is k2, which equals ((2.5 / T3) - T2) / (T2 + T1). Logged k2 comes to 4.4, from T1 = -0.30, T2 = 0.733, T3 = 0.95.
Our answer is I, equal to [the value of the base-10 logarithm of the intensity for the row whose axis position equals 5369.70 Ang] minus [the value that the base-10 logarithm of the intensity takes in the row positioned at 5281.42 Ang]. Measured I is 0.04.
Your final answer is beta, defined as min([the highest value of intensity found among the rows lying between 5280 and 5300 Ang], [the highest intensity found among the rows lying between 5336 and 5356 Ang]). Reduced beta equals 1.000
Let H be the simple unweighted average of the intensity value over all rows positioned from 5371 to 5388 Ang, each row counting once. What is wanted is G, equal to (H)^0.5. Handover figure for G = 0.995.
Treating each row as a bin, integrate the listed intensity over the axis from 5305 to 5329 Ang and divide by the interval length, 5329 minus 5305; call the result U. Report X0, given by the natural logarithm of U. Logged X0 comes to -0.055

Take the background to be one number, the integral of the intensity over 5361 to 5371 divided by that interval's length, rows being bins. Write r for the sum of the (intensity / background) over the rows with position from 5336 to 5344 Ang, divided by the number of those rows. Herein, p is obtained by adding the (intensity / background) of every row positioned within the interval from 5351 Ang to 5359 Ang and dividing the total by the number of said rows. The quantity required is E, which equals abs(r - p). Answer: 0.04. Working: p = 1.10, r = 1.05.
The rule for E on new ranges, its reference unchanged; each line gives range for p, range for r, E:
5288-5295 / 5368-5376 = 0.05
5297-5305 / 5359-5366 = 0.02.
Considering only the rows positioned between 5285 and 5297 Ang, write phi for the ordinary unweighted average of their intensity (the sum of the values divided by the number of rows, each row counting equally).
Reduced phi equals 0.92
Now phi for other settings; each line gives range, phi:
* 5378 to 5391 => 0.99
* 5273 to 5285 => 0.89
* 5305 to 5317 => 0.86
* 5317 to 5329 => 1.04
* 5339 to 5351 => 0.88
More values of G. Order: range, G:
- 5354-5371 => 0.960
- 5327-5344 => 0.977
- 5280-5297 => 0.954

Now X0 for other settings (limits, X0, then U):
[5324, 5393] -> -0.068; 0.934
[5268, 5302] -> -0.161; 0.851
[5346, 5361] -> -0.082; 0.922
